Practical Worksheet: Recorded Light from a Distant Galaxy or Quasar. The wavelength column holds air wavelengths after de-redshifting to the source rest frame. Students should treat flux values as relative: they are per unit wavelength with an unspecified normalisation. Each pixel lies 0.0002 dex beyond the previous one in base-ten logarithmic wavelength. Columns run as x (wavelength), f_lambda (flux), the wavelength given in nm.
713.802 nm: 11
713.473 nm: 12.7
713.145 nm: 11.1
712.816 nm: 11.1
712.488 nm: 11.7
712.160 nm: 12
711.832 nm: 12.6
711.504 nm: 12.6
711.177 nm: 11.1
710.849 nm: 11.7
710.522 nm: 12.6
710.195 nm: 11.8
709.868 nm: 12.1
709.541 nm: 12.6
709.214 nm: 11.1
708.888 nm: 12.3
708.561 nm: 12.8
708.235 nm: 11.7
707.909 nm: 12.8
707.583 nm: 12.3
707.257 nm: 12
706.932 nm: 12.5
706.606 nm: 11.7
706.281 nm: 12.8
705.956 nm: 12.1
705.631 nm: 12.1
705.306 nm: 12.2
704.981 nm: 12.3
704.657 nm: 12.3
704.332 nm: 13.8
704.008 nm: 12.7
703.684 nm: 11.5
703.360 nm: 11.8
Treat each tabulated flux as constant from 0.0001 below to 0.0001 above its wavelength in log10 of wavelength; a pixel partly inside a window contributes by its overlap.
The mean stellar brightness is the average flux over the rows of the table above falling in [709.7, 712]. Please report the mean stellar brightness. 12.07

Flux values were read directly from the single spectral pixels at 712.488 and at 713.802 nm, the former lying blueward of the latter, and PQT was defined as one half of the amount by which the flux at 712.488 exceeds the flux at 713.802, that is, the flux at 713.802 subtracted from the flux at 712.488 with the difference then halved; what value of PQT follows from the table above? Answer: 0.35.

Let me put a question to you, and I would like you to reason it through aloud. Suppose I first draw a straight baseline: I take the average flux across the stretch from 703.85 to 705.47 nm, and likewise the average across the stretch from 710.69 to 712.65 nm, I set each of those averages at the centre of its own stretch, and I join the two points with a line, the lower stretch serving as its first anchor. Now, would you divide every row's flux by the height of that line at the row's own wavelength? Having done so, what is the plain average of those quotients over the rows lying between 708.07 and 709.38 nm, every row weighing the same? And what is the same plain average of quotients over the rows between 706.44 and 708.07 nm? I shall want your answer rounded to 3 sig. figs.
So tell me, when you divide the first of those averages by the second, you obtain 0.988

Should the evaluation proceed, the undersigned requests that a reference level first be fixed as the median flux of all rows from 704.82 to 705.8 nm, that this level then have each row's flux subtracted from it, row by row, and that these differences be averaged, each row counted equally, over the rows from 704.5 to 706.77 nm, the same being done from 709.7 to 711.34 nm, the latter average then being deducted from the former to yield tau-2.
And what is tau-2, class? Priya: -0.35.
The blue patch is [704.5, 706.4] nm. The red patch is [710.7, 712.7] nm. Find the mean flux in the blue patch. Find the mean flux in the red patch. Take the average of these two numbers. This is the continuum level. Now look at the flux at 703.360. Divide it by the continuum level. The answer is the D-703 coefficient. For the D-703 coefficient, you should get 0.97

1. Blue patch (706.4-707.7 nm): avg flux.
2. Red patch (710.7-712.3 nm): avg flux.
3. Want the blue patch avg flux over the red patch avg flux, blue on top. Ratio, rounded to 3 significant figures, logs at 1.01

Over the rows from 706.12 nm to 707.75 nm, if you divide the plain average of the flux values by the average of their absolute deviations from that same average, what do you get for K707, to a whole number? 37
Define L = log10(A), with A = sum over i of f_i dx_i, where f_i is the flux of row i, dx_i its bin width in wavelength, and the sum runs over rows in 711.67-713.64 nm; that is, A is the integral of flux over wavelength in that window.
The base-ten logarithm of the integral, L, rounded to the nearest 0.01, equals 1.37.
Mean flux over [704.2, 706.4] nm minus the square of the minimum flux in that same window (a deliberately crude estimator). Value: -134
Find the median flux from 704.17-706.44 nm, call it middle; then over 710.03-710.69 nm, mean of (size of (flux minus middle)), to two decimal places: 0.40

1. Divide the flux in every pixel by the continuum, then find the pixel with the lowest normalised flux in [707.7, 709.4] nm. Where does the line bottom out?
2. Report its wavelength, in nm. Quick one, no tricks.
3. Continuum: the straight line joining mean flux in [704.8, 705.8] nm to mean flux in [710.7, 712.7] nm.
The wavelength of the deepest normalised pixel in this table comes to 709.214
